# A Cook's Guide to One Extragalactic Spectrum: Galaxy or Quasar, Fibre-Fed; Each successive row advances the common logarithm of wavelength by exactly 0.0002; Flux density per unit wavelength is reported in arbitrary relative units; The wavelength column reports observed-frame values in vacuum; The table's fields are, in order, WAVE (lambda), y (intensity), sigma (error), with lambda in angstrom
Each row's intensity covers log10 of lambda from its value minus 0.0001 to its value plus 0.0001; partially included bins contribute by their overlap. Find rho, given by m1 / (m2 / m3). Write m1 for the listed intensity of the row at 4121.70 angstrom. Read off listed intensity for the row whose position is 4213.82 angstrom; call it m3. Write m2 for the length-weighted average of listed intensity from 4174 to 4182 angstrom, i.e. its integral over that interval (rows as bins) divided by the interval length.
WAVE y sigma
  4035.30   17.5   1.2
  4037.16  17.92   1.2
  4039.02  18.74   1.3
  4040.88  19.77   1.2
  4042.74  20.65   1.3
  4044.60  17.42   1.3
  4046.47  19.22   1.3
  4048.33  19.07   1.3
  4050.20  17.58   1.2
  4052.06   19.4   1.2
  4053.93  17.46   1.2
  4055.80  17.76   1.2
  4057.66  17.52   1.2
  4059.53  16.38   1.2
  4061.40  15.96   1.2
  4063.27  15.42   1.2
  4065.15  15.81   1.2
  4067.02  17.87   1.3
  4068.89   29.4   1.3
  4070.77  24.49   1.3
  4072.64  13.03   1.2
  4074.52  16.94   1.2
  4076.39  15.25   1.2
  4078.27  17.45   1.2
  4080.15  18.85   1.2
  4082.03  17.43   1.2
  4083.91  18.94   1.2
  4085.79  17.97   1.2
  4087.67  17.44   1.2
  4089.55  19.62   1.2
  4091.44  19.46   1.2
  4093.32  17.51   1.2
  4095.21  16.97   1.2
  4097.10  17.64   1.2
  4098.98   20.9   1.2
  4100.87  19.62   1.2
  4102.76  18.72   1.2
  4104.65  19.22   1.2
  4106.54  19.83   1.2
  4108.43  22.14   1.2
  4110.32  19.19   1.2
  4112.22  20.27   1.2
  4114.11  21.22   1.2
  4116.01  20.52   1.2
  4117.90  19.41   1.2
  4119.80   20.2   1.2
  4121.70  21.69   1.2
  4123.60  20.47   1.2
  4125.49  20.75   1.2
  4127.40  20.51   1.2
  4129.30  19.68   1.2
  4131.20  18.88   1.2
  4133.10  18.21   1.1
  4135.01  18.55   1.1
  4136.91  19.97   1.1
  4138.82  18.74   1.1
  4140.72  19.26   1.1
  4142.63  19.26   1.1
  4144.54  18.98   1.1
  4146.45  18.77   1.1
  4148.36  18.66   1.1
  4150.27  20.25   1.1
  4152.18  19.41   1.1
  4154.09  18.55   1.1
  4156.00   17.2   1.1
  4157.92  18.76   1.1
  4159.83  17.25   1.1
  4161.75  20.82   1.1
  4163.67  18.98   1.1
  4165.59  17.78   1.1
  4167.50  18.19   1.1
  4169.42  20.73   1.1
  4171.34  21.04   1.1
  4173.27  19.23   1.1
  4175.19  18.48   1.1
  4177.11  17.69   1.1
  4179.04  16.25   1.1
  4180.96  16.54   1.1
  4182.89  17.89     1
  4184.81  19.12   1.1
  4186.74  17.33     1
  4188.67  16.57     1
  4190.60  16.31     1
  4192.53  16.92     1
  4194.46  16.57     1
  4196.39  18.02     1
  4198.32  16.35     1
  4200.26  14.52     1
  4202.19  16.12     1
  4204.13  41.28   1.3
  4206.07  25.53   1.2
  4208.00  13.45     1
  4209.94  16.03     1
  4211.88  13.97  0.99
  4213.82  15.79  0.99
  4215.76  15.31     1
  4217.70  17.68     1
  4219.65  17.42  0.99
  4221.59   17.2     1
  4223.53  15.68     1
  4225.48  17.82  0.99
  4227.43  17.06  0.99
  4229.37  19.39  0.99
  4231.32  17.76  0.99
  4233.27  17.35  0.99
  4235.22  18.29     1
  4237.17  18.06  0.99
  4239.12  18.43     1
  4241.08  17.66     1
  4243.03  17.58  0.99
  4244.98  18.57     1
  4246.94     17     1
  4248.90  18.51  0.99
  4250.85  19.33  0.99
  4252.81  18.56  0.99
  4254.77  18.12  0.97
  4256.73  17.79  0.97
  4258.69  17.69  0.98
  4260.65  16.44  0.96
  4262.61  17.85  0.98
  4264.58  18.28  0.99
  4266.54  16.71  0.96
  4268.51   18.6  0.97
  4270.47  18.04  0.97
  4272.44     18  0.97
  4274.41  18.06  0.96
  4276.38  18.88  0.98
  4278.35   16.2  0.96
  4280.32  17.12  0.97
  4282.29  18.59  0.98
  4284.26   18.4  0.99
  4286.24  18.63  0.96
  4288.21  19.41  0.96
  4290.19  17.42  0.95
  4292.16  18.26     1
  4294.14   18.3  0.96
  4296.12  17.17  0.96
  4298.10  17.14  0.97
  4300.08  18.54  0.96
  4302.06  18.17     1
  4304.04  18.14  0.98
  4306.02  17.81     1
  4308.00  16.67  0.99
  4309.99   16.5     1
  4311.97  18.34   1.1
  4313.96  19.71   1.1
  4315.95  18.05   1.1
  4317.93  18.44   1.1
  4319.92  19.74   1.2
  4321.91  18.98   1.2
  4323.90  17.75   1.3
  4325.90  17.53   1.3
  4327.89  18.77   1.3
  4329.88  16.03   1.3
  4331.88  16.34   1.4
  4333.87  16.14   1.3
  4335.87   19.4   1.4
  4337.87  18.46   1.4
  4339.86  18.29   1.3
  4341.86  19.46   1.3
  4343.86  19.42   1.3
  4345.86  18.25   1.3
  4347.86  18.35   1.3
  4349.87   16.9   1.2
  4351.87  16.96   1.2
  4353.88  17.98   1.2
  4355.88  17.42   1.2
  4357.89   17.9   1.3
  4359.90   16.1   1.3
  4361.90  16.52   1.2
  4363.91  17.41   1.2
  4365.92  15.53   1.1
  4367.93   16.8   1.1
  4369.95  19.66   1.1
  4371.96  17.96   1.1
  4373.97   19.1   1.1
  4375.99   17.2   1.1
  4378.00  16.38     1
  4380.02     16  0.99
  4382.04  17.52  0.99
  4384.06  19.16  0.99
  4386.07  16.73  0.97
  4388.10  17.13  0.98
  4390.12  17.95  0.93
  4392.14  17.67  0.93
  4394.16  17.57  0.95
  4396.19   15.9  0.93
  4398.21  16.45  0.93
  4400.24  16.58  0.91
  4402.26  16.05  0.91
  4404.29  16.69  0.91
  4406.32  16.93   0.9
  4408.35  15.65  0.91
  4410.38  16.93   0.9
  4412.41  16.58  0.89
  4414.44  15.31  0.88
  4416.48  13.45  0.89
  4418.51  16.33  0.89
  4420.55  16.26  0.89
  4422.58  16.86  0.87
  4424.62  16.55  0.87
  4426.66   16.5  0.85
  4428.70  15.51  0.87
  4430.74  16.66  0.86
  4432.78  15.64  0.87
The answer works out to 19.8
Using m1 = 21.69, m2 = 17.3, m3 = 15.79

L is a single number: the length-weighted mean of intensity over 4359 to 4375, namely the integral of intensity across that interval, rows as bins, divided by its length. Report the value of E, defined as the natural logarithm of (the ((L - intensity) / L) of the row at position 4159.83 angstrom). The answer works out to -4.8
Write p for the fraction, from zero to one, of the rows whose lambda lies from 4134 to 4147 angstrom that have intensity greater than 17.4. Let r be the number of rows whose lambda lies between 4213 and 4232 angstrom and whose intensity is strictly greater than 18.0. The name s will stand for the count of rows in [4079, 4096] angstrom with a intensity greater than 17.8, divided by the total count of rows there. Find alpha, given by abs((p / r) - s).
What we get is 0.44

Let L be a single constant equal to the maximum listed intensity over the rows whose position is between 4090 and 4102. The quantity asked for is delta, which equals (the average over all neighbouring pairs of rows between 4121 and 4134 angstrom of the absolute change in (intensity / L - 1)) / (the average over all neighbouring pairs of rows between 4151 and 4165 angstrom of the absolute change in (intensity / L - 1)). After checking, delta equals 0.4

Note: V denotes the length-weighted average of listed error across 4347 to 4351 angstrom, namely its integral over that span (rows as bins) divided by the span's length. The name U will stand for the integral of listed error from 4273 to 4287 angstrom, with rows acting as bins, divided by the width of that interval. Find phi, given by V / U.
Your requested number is 1.28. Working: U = 0.97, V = 1.25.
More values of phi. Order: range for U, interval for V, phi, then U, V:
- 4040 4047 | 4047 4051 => 0.99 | 1.27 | 1.26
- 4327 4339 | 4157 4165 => 0.81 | 1.35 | 1.10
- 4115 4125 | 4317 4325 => 1.00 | 1.20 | 1.20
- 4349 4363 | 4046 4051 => 1.03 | 1.23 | 1.26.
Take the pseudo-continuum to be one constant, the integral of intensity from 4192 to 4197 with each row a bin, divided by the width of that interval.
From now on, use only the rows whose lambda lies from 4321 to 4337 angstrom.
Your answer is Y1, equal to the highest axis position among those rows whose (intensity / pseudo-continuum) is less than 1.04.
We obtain 4333.87 angstrom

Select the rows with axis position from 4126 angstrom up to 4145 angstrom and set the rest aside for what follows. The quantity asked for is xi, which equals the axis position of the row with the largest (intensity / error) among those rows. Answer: 4136.91 angstrom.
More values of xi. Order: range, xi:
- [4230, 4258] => 4250.85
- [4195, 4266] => 4204.13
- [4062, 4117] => 4068.89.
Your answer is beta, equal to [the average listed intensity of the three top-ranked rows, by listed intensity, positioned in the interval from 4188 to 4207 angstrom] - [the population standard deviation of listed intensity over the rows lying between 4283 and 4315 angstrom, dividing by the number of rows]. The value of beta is 27.4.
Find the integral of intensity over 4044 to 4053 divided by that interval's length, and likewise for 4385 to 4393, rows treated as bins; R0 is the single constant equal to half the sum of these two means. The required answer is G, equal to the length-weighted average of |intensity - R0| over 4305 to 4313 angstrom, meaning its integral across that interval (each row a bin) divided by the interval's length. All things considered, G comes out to 0.83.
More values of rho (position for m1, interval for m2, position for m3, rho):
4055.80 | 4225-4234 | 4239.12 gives 18.3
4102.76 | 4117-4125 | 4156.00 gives 15.7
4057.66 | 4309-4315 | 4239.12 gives 17.8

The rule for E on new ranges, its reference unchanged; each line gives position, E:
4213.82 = -2.4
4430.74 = -3.2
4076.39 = -2.1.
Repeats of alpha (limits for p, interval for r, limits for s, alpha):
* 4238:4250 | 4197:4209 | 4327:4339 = 0.08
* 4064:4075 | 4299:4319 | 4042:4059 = 0.37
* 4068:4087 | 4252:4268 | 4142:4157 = 0.64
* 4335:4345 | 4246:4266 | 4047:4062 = 0.05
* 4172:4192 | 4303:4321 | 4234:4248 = 0.49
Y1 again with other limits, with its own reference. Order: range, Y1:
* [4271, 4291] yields 4290.19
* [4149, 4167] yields 4165.59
